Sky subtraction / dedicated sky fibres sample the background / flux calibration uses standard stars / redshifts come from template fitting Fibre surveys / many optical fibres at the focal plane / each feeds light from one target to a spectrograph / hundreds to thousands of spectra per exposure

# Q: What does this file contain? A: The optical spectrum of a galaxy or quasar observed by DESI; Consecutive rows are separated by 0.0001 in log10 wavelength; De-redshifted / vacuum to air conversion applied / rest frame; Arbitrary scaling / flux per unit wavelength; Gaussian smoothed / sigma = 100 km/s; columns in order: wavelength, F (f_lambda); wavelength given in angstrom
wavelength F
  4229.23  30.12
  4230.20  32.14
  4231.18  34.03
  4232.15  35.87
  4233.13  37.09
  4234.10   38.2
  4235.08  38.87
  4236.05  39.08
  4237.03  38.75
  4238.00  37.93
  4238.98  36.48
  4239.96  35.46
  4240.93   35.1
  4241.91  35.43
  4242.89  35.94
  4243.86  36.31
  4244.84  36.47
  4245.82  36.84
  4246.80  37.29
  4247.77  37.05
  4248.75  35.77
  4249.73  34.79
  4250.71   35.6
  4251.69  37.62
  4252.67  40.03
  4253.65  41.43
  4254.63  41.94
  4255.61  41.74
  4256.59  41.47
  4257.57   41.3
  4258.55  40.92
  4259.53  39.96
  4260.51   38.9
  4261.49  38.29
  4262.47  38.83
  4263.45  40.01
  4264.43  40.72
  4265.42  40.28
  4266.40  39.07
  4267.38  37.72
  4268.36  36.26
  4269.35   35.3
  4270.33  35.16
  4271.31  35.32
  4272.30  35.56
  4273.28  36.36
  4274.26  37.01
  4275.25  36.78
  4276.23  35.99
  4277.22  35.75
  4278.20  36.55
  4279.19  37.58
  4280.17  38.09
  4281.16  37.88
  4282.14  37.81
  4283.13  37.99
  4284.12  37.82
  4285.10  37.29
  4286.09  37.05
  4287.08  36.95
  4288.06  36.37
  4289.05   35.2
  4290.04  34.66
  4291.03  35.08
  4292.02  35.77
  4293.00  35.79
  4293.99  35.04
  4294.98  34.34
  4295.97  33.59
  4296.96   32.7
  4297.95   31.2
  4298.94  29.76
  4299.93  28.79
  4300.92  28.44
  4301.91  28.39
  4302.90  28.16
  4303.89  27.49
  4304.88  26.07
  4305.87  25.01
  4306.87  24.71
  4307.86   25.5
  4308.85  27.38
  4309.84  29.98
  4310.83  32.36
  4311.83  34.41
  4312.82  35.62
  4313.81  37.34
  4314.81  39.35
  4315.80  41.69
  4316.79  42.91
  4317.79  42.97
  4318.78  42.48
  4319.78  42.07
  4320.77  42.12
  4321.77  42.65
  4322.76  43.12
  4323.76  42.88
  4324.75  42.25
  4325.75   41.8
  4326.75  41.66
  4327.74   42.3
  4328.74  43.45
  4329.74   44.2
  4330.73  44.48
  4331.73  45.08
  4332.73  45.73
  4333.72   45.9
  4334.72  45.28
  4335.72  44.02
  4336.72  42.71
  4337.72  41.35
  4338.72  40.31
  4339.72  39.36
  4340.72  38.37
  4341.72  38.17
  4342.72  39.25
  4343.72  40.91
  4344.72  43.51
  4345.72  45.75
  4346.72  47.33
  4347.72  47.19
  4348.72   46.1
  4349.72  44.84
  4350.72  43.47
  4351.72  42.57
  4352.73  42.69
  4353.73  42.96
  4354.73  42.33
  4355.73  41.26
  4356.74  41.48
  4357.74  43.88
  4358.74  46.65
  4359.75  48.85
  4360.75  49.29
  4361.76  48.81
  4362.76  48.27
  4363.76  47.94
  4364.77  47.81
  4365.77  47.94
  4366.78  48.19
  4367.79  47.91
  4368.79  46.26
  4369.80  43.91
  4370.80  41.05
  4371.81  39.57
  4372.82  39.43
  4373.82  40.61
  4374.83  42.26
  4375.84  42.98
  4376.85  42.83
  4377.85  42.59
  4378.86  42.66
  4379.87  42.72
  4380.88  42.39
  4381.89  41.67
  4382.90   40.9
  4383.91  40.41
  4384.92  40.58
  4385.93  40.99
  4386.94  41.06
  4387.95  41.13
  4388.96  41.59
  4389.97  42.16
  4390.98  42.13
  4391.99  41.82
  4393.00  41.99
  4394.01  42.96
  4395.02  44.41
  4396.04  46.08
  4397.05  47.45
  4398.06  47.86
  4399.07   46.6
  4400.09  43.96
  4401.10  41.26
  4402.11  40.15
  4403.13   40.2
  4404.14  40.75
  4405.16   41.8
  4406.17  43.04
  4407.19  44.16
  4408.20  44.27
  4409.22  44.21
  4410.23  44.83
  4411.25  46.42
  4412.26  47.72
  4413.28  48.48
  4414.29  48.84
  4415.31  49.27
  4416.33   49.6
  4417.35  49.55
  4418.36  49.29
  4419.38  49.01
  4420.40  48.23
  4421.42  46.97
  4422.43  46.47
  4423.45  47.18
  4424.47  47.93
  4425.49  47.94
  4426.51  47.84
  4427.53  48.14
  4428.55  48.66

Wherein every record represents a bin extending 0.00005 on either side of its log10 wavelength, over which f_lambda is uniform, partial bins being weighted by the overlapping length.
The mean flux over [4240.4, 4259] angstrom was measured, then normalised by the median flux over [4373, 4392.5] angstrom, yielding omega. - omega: 0.910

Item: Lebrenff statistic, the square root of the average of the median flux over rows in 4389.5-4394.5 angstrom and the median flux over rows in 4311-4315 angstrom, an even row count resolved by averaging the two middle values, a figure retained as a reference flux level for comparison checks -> 6.27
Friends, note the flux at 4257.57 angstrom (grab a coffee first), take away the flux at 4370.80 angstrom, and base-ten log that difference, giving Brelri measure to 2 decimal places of -0.60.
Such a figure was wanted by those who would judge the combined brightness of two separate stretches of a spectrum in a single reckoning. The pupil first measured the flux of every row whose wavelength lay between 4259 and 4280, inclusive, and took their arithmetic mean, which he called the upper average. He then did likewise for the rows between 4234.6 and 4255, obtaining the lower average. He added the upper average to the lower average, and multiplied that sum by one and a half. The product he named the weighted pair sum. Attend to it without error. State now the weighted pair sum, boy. 112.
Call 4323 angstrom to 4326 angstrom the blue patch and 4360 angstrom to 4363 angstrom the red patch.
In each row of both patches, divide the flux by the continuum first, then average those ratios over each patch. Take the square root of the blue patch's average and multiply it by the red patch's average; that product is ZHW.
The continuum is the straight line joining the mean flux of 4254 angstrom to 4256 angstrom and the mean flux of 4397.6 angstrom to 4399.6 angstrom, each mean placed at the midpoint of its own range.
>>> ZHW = 1.04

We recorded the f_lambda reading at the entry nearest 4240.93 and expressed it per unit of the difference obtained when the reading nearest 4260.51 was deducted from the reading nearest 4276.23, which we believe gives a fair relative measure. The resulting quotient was -12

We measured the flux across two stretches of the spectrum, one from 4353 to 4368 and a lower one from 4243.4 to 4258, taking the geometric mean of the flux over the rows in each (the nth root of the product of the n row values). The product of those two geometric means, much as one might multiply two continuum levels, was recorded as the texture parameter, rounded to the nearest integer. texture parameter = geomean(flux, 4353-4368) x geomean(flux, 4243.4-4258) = 1767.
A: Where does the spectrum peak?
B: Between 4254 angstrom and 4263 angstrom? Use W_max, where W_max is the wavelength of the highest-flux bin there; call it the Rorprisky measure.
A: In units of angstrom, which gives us 4254.63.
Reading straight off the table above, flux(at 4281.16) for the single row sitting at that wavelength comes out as 37.88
